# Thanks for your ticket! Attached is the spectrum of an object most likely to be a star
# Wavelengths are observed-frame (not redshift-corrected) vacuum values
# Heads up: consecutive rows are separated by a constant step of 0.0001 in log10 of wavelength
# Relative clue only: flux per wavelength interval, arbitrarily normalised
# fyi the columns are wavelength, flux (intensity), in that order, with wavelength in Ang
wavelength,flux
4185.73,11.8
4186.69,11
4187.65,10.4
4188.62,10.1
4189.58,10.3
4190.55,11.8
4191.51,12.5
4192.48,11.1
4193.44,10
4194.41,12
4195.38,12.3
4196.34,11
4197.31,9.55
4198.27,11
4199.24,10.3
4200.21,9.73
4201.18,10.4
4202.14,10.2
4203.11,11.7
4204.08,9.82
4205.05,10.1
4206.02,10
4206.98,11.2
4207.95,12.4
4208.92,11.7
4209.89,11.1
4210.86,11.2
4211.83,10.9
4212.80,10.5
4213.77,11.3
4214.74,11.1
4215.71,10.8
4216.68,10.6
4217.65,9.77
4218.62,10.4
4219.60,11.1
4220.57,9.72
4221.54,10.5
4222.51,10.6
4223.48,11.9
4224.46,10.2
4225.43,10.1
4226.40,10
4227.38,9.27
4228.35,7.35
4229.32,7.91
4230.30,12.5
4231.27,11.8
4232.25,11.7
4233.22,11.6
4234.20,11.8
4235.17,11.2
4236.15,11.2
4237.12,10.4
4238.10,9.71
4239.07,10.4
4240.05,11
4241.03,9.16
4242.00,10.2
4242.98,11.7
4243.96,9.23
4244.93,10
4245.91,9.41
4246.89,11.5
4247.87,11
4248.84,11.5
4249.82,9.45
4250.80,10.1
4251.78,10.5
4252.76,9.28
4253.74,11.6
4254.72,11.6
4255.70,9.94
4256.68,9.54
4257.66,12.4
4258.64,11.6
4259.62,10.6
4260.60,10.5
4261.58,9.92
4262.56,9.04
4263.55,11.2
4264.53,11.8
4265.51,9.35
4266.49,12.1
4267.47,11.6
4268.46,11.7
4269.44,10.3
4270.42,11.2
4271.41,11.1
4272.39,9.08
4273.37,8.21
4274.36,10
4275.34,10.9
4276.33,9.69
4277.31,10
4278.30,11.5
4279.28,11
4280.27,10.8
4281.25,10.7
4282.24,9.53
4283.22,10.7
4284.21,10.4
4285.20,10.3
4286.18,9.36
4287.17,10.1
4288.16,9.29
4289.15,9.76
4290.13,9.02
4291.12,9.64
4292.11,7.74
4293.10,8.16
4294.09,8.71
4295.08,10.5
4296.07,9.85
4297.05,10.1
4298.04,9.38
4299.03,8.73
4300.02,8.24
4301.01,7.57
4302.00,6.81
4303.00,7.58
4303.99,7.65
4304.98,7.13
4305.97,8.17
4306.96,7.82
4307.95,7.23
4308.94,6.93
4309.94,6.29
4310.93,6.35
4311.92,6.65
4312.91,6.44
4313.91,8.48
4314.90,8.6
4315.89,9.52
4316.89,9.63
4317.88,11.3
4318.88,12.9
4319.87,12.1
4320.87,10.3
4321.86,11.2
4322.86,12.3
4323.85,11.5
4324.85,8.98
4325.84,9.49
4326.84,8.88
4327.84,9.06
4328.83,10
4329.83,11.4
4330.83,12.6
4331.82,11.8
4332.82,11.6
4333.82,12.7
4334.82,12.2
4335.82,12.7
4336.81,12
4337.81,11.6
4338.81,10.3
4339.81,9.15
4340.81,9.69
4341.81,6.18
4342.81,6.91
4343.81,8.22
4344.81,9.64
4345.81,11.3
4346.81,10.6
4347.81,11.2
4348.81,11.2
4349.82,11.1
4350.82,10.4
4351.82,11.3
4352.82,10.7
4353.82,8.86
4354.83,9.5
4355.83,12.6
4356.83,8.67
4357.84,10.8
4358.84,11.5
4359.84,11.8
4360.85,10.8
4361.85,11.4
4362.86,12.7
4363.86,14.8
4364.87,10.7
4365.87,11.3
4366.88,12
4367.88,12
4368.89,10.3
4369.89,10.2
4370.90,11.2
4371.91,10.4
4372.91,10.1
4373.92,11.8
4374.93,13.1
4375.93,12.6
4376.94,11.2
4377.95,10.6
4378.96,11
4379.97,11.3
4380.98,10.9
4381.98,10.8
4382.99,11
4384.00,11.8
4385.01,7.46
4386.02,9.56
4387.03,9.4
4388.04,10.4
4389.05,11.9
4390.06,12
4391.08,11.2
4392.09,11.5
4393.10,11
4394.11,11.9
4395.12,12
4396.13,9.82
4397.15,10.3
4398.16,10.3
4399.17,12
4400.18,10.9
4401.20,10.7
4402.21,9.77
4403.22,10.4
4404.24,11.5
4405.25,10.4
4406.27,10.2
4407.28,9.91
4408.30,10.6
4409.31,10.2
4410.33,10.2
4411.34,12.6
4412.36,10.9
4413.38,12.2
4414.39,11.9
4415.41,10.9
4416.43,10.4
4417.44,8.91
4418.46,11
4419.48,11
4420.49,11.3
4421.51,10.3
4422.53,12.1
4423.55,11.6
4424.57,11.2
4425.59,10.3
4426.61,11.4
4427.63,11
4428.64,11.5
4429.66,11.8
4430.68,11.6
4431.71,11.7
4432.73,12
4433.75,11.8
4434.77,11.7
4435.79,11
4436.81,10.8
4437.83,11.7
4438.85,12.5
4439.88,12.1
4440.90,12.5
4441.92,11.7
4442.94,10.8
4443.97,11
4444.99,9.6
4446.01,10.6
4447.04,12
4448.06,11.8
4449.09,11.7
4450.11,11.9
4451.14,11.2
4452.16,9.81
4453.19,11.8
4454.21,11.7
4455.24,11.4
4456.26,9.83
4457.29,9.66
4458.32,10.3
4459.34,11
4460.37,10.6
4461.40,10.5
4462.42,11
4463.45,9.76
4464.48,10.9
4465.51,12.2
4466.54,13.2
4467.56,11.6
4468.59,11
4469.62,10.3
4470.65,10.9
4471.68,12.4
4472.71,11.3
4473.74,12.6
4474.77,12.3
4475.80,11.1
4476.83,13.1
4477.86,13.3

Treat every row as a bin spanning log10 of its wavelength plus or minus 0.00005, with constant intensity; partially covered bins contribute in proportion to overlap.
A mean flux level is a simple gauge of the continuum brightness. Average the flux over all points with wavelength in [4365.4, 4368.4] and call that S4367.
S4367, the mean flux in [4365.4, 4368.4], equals 11.8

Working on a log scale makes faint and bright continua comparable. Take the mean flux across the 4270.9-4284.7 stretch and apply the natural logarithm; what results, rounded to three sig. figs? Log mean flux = 2.33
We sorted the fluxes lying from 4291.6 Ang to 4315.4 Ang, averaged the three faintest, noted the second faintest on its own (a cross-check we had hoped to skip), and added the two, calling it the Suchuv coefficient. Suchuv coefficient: 12.7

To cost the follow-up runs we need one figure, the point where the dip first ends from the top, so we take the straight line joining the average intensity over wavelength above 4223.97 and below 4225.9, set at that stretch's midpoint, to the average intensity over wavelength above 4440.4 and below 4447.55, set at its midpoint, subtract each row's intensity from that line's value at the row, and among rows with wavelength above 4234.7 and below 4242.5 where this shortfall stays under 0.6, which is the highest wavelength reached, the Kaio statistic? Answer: 4242.00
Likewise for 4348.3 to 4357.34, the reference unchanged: 4355.83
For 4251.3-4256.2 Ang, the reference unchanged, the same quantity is 4255.70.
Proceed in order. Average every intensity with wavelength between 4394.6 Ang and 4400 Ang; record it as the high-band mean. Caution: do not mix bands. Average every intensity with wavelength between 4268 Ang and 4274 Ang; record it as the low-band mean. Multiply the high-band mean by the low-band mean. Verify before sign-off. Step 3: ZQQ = 112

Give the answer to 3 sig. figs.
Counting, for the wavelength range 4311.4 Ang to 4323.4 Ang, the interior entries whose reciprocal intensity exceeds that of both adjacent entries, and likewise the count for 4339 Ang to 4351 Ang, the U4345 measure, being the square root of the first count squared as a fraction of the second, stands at 1.41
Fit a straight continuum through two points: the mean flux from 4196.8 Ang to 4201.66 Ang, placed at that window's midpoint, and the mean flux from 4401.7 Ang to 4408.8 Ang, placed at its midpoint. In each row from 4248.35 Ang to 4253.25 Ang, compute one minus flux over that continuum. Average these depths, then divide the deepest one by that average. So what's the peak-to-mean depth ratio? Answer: 12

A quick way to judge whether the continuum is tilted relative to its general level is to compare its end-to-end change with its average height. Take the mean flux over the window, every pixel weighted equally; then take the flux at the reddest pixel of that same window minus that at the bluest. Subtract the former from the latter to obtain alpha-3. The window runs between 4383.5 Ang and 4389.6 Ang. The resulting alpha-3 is -10.0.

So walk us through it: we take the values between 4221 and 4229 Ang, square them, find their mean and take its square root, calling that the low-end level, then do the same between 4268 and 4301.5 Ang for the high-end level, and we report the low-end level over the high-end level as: 1.02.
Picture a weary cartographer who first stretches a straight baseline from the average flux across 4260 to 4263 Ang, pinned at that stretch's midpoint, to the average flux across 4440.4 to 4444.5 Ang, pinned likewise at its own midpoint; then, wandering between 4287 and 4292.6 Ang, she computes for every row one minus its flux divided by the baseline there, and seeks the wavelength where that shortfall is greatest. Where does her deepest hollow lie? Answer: 4292.11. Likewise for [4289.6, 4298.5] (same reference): 4292.11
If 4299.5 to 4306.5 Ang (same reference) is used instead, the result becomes 4302.00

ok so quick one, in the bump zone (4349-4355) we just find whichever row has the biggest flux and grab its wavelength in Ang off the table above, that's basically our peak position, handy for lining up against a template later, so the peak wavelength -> 4351.82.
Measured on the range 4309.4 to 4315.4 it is 4314.90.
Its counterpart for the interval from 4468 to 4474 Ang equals 4473.74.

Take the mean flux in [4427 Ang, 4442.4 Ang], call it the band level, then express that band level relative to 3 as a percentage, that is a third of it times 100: 390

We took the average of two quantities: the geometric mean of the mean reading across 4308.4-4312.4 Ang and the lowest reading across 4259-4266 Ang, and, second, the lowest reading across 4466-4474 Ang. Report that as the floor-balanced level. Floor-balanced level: 9.0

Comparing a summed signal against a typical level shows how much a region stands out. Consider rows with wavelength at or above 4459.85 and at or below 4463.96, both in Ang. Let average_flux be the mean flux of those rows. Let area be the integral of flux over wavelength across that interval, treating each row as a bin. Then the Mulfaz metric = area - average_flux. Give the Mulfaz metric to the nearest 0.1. 32.5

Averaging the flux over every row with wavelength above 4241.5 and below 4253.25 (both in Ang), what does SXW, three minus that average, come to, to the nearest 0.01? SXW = -7.32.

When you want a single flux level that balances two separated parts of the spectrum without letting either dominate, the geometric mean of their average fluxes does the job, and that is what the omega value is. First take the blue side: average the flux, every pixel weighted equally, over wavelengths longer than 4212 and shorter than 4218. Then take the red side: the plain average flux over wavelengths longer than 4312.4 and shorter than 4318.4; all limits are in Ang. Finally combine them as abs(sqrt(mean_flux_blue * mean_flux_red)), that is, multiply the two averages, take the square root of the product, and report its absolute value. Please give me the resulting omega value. 9.8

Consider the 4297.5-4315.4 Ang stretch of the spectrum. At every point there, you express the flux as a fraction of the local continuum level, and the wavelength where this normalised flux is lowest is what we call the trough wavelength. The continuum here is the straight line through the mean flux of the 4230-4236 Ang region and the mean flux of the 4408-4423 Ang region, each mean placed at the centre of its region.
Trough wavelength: 4309.94 Ang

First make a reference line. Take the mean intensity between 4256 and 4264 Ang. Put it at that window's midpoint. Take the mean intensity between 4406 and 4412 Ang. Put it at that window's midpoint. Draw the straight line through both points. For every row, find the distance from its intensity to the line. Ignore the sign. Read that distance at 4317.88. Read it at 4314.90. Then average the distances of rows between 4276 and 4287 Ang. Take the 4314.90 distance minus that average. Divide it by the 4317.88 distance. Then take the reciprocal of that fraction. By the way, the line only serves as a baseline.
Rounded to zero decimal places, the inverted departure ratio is 0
